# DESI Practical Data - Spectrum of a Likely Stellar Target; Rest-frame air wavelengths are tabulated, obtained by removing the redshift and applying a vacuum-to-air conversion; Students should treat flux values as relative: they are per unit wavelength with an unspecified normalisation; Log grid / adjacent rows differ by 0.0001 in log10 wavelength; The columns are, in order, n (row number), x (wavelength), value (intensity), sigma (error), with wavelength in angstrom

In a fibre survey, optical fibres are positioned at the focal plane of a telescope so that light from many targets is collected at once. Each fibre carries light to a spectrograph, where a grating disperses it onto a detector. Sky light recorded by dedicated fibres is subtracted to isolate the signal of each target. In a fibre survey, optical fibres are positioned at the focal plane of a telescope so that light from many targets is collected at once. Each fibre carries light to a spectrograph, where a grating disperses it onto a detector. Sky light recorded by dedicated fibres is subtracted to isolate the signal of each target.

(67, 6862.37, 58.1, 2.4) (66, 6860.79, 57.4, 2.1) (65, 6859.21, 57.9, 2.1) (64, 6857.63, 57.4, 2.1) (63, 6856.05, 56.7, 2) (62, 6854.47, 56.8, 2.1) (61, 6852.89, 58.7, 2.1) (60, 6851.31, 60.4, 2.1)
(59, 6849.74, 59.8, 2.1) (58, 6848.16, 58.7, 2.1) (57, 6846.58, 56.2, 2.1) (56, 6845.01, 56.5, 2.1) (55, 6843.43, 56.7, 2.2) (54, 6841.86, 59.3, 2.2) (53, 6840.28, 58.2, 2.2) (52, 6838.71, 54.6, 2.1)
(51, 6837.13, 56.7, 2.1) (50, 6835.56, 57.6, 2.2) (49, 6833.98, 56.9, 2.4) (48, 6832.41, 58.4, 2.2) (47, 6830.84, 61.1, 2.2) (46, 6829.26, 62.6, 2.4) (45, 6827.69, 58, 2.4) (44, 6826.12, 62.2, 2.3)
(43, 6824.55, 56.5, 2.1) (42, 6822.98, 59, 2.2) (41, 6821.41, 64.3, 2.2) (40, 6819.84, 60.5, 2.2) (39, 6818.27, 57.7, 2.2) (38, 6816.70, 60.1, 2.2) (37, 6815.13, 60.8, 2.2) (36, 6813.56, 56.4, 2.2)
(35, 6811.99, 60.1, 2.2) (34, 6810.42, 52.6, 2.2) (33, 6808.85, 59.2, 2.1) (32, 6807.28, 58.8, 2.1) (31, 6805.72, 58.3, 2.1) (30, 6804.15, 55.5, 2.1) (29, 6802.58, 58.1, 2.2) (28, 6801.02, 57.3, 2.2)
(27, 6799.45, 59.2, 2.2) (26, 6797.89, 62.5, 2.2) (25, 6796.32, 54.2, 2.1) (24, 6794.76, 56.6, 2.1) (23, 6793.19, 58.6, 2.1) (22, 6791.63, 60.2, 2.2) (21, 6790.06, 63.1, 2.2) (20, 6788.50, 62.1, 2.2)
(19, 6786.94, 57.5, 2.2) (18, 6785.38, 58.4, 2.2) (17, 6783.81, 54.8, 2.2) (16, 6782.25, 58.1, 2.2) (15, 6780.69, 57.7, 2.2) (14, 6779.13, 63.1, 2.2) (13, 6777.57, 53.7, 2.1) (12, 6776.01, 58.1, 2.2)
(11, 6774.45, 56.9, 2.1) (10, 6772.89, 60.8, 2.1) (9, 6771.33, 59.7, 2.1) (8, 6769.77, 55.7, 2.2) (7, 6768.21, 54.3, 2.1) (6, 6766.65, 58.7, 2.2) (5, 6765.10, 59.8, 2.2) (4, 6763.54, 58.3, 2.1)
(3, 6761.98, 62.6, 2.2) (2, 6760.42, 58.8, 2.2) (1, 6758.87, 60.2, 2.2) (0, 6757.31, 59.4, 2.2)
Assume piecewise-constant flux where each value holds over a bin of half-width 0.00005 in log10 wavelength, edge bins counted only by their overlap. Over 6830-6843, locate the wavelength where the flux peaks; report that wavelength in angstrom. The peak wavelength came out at 6830.84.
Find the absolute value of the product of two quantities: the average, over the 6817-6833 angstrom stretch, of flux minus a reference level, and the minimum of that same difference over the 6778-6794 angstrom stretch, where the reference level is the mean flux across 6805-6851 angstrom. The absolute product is 5.6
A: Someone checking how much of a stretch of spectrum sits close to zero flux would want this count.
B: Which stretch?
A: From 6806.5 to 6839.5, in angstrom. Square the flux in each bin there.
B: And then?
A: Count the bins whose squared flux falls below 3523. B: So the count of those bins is 13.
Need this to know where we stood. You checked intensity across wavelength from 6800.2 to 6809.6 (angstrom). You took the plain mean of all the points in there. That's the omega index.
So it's 57.9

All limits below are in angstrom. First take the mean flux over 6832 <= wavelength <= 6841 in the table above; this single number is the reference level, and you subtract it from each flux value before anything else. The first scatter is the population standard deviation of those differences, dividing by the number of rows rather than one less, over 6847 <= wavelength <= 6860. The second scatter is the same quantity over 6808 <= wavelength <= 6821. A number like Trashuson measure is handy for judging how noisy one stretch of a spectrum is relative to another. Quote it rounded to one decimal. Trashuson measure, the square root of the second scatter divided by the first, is 1.4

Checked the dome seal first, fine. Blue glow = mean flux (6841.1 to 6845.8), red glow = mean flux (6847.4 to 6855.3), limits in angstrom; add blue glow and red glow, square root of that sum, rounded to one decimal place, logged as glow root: 10.8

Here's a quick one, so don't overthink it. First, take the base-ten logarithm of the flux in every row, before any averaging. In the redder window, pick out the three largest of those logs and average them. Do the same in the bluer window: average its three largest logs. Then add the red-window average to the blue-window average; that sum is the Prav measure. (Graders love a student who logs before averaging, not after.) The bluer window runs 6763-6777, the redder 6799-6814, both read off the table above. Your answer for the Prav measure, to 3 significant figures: 3.55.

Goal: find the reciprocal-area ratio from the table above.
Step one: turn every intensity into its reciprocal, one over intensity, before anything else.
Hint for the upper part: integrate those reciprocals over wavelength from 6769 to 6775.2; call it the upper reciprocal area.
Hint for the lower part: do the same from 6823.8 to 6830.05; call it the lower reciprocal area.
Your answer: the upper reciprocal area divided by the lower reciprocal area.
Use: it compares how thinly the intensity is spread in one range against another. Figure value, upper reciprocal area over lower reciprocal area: 1.02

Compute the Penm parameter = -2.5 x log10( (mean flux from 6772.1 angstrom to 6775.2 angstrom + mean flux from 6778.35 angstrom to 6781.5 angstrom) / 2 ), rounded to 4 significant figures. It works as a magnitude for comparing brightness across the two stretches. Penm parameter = -4.439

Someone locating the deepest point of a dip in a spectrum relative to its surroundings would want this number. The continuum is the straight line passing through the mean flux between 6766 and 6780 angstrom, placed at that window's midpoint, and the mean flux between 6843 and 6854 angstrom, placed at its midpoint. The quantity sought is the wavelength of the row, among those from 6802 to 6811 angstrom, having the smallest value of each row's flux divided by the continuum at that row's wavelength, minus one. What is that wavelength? 6810.42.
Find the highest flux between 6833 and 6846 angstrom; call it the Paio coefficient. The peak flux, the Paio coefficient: 59.3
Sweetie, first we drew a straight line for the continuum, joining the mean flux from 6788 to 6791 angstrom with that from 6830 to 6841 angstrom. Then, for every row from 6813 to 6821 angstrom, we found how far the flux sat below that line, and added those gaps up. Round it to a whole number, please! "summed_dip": 3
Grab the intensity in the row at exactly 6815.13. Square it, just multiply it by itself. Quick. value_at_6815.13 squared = 3697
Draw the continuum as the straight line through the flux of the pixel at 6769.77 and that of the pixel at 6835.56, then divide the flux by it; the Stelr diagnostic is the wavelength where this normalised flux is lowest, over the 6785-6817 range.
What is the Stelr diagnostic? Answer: 6810.42 angstrom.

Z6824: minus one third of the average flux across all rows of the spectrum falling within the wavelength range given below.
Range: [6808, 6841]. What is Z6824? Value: -19.6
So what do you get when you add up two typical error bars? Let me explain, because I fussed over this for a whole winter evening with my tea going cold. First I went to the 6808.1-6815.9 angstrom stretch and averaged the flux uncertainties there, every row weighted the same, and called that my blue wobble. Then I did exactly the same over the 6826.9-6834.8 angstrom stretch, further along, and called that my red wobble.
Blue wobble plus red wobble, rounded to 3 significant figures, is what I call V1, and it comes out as 4.50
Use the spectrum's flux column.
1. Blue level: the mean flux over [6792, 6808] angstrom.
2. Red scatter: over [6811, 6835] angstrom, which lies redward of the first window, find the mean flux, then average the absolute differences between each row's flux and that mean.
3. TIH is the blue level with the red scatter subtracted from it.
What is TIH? 56.0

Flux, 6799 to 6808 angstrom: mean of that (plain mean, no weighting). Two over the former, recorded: 0.0346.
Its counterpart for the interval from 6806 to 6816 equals 0.0345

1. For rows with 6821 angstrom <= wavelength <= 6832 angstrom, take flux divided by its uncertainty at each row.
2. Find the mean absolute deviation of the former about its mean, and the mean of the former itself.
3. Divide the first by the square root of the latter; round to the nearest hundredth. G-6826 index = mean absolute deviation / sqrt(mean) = 0.19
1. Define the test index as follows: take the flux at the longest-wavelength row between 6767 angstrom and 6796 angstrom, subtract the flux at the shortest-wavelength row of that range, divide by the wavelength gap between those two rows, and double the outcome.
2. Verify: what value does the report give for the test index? 0.17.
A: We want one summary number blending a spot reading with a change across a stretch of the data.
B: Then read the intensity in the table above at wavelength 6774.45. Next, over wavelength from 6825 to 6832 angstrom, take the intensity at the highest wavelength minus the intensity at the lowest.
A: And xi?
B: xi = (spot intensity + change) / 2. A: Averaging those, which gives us 27.9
